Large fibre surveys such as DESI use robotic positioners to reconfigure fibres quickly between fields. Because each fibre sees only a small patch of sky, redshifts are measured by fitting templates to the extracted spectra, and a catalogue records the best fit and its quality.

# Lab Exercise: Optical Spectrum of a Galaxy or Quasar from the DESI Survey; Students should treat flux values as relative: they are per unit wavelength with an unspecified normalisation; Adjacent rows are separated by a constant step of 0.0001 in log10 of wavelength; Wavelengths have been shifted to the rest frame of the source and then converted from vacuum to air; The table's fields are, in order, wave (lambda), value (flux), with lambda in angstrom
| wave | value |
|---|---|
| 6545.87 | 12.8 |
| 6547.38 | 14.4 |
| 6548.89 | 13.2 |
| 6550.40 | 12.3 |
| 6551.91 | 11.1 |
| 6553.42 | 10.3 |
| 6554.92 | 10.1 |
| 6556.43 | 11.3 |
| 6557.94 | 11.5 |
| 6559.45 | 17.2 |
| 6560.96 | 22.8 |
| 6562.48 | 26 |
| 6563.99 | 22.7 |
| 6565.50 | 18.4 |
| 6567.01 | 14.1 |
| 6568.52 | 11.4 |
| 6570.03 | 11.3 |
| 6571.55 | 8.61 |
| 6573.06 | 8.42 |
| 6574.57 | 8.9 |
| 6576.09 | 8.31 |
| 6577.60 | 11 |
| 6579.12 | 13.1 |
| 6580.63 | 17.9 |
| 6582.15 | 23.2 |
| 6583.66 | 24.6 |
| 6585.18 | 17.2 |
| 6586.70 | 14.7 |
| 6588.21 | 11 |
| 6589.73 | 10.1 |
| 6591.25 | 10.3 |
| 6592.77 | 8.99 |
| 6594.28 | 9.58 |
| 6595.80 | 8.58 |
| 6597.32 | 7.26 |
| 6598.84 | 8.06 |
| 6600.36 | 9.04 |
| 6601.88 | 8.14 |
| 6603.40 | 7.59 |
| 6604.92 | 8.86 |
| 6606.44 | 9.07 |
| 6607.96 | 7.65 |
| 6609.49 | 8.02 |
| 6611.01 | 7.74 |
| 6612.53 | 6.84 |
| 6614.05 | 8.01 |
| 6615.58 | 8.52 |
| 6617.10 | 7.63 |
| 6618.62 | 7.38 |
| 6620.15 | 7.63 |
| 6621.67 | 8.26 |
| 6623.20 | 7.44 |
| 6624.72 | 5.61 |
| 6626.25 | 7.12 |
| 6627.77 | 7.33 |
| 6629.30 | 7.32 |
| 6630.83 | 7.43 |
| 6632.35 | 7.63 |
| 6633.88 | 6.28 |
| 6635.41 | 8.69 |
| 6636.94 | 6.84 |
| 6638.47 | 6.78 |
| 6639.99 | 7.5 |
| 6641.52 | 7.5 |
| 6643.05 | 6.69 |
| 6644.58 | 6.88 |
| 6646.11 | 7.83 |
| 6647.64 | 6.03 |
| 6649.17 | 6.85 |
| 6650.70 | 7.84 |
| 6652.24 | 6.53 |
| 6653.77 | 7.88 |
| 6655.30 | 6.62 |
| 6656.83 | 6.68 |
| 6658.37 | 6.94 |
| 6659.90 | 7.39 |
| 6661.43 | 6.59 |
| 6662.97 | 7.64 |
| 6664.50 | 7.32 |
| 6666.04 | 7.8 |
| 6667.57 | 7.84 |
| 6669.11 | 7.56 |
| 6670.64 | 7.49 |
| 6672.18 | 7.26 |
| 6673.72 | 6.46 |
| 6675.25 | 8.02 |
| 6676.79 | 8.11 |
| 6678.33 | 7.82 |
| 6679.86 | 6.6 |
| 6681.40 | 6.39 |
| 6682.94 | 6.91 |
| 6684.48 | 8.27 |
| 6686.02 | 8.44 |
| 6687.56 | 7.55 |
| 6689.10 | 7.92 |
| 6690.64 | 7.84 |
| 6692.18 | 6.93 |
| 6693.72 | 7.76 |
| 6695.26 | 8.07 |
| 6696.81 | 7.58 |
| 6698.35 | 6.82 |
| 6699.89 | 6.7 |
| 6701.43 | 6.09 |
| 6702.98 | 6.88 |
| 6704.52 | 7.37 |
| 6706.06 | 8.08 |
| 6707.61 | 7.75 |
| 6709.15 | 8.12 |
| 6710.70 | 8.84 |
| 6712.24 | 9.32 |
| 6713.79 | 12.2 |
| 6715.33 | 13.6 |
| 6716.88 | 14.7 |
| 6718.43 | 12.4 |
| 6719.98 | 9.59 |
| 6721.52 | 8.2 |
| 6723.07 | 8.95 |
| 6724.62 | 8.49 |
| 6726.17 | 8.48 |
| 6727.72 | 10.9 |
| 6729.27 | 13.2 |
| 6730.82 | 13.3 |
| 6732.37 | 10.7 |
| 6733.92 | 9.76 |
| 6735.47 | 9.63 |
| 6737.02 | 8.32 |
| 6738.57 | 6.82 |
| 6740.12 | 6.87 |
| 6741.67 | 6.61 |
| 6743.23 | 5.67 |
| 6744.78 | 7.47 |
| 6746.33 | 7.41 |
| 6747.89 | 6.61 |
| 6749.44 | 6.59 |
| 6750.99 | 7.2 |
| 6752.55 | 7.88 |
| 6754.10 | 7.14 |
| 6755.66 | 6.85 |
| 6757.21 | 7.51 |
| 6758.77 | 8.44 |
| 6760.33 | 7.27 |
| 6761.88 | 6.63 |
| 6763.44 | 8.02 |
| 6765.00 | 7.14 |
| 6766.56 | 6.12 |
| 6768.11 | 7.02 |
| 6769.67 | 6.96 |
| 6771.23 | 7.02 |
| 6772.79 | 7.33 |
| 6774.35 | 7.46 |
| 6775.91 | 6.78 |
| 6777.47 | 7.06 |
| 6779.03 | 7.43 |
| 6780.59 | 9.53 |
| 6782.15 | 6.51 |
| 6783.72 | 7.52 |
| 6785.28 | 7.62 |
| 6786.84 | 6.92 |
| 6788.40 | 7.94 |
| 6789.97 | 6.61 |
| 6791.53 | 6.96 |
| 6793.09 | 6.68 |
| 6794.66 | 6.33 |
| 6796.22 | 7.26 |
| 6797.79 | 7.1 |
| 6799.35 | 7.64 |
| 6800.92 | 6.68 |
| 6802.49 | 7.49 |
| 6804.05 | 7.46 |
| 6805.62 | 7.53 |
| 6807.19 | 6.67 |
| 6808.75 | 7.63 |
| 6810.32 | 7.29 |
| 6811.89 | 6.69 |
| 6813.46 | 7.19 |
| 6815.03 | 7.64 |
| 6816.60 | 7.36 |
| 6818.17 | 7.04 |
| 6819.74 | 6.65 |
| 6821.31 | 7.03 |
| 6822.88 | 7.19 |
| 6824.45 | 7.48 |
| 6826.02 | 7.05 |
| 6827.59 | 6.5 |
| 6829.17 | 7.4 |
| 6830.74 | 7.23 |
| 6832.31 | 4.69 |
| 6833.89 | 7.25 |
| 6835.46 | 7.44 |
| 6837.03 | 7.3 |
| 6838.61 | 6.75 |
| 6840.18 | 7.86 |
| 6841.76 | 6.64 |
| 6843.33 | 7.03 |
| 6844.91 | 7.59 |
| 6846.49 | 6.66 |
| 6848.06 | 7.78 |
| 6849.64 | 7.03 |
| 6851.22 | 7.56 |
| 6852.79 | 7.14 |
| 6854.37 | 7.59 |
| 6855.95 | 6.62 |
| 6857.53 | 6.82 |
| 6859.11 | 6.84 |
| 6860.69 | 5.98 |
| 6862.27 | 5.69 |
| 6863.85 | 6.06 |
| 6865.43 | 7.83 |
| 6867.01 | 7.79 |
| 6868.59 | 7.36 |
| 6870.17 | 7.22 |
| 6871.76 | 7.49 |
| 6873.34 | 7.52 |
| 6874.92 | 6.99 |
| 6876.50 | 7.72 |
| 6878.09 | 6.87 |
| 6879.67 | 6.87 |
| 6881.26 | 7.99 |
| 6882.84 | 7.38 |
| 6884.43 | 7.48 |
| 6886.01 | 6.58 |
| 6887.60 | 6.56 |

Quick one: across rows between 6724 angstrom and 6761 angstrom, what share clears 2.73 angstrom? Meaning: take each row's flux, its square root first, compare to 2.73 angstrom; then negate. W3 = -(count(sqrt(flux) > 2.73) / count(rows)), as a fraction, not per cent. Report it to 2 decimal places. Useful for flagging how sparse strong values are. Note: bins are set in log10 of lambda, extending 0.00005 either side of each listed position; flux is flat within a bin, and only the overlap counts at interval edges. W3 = -0.54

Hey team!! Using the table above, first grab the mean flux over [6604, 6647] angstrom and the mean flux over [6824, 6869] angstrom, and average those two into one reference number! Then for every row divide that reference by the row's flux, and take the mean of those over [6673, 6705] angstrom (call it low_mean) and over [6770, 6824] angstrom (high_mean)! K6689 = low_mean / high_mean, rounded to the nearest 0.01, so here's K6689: 0.98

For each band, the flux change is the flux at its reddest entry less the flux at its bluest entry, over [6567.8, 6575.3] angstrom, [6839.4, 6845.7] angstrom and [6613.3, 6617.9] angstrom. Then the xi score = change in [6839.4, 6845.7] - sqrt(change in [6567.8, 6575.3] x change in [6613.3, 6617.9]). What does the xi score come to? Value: -1.2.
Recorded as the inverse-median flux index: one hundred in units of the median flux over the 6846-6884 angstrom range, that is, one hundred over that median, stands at 13.9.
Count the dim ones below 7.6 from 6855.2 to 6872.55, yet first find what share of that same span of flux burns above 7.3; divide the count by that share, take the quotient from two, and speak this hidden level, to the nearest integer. -23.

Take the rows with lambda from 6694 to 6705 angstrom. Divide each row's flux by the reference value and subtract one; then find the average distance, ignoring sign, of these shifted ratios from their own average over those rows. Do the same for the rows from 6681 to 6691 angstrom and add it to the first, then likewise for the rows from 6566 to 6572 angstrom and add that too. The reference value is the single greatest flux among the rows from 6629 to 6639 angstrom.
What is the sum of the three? 0.29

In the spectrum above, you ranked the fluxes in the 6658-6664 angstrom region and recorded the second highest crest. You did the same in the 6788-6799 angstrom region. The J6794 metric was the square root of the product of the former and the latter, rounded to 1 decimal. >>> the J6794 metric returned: 7.3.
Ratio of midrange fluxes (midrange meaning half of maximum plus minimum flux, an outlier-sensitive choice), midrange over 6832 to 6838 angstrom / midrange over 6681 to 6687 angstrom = 0.82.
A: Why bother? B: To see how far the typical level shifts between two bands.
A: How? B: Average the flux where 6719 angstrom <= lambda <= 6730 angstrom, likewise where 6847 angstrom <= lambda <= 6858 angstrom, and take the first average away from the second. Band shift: -2.5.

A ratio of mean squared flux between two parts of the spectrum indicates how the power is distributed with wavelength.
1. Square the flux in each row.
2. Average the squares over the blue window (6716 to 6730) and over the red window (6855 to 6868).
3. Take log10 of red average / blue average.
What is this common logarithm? -0.41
